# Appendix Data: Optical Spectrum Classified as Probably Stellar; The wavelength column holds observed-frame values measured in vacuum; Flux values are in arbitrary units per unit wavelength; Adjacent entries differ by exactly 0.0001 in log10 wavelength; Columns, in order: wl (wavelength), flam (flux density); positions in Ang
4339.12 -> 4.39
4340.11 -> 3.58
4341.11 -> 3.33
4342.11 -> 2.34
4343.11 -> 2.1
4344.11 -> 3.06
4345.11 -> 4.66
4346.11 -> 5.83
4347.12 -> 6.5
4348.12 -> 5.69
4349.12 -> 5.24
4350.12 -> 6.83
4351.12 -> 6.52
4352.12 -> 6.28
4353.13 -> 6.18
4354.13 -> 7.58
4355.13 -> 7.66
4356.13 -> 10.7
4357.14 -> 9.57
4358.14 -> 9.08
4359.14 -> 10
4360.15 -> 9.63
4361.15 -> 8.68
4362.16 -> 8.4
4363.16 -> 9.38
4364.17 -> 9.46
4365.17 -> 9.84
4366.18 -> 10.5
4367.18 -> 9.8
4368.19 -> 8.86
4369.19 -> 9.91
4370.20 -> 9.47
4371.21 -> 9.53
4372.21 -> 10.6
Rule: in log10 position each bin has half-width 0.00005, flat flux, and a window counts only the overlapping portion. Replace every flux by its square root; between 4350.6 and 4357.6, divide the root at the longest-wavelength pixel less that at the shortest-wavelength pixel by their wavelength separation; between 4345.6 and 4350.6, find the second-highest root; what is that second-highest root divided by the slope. 28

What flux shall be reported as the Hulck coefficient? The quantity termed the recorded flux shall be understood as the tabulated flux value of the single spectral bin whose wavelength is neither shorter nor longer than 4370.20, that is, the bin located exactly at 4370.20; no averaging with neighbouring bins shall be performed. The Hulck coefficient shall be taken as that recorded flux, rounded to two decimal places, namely 9.47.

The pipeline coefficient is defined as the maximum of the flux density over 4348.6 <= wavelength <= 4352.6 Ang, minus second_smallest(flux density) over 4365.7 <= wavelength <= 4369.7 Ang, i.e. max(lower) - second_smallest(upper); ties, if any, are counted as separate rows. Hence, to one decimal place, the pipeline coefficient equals -3.0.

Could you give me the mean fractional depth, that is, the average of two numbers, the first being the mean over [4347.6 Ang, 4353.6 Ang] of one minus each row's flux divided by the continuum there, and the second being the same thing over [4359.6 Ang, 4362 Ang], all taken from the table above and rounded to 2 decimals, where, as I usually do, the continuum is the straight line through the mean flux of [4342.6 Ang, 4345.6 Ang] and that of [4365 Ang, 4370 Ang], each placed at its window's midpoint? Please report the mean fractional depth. -0.18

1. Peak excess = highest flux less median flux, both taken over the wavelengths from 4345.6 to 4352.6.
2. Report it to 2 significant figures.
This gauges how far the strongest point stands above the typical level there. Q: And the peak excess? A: 0.55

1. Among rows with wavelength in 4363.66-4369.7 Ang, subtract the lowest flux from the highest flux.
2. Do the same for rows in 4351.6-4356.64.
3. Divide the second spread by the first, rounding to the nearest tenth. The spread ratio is 2.8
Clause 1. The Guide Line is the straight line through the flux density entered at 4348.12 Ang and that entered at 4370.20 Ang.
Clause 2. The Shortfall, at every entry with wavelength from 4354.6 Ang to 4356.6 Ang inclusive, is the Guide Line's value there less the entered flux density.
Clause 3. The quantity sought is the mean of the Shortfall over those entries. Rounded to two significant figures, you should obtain -2.2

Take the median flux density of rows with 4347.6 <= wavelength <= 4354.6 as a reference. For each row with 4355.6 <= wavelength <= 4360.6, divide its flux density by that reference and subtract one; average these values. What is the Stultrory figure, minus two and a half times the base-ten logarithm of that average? 0.63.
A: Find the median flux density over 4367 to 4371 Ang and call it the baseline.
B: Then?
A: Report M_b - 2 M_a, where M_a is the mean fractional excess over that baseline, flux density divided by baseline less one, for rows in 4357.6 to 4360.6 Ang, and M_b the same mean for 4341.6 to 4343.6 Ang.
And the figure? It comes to -0.76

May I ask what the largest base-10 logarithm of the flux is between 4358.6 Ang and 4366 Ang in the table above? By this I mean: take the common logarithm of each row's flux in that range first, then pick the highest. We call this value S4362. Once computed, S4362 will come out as 1.00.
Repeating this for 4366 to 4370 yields 1.02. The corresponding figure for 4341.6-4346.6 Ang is 0.77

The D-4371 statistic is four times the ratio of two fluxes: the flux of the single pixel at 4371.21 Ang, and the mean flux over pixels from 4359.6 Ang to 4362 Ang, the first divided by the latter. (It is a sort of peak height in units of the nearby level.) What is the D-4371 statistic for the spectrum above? 4.2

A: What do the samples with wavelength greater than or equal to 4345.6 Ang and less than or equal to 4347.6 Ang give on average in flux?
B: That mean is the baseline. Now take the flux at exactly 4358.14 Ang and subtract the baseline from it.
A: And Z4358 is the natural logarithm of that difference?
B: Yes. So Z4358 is 1.1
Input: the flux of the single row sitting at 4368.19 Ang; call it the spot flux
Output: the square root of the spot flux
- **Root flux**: 2.98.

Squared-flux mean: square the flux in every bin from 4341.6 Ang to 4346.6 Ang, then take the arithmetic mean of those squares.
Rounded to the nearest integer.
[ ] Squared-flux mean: 15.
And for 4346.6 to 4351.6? 38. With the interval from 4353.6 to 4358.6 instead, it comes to 81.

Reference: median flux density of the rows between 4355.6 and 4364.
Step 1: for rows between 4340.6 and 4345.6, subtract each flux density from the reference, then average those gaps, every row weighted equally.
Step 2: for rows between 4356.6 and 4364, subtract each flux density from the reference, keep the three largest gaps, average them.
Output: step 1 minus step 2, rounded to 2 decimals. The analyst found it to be 5.62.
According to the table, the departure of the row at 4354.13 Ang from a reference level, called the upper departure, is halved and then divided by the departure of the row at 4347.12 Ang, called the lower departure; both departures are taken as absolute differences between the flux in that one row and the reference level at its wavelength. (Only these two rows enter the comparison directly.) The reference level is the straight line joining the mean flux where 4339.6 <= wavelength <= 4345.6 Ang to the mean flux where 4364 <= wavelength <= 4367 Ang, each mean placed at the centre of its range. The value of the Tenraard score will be 0.2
